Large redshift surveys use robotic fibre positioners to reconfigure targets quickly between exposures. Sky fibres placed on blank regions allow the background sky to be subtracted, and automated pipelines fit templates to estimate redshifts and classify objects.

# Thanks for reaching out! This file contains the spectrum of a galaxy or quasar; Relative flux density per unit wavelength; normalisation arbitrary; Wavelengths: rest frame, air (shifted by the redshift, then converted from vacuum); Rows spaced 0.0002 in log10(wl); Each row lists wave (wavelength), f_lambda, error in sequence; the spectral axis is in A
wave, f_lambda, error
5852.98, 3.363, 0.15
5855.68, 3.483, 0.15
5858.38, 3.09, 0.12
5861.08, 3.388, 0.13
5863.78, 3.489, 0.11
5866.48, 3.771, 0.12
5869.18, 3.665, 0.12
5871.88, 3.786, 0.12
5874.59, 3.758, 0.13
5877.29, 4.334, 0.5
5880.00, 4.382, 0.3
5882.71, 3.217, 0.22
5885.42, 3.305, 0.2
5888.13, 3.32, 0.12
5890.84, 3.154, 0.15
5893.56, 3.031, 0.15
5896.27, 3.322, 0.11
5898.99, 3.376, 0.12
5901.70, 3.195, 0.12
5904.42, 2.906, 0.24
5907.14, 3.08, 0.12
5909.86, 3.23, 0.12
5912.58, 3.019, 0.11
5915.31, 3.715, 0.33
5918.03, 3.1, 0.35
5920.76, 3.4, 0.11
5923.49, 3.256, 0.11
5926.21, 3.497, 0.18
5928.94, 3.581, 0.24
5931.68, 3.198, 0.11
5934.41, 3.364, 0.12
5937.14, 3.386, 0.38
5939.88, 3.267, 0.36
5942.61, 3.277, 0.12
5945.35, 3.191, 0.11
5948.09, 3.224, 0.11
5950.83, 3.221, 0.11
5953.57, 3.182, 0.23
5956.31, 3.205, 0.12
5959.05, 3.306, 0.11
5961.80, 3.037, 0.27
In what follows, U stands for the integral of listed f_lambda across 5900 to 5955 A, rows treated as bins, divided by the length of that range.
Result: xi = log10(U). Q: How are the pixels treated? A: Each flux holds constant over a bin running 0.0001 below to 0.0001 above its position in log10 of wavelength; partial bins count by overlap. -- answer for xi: 0.514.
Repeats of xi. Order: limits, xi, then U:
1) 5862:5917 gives 0.538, 3.45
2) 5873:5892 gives 0.562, 3.64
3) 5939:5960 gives 0.510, 3.23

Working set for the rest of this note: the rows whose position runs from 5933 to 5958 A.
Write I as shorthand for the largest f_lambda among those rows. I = 3.386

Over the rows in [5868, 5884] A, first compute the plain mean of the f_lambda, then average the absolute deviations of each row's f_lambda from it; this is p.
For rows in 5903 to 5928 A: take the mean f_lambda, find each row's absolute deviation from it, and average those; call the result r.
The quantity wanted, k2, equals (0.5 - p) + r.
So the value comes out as 0.36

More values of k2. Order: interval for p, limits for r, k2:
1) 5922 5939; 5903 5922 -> 0.60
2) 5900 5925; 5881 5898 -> 0.42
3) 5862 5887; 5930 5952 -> 0.27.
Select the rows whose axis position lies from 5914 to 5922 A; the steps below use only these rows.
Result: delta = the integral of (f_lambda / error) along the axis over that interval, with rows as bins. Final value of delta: 135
